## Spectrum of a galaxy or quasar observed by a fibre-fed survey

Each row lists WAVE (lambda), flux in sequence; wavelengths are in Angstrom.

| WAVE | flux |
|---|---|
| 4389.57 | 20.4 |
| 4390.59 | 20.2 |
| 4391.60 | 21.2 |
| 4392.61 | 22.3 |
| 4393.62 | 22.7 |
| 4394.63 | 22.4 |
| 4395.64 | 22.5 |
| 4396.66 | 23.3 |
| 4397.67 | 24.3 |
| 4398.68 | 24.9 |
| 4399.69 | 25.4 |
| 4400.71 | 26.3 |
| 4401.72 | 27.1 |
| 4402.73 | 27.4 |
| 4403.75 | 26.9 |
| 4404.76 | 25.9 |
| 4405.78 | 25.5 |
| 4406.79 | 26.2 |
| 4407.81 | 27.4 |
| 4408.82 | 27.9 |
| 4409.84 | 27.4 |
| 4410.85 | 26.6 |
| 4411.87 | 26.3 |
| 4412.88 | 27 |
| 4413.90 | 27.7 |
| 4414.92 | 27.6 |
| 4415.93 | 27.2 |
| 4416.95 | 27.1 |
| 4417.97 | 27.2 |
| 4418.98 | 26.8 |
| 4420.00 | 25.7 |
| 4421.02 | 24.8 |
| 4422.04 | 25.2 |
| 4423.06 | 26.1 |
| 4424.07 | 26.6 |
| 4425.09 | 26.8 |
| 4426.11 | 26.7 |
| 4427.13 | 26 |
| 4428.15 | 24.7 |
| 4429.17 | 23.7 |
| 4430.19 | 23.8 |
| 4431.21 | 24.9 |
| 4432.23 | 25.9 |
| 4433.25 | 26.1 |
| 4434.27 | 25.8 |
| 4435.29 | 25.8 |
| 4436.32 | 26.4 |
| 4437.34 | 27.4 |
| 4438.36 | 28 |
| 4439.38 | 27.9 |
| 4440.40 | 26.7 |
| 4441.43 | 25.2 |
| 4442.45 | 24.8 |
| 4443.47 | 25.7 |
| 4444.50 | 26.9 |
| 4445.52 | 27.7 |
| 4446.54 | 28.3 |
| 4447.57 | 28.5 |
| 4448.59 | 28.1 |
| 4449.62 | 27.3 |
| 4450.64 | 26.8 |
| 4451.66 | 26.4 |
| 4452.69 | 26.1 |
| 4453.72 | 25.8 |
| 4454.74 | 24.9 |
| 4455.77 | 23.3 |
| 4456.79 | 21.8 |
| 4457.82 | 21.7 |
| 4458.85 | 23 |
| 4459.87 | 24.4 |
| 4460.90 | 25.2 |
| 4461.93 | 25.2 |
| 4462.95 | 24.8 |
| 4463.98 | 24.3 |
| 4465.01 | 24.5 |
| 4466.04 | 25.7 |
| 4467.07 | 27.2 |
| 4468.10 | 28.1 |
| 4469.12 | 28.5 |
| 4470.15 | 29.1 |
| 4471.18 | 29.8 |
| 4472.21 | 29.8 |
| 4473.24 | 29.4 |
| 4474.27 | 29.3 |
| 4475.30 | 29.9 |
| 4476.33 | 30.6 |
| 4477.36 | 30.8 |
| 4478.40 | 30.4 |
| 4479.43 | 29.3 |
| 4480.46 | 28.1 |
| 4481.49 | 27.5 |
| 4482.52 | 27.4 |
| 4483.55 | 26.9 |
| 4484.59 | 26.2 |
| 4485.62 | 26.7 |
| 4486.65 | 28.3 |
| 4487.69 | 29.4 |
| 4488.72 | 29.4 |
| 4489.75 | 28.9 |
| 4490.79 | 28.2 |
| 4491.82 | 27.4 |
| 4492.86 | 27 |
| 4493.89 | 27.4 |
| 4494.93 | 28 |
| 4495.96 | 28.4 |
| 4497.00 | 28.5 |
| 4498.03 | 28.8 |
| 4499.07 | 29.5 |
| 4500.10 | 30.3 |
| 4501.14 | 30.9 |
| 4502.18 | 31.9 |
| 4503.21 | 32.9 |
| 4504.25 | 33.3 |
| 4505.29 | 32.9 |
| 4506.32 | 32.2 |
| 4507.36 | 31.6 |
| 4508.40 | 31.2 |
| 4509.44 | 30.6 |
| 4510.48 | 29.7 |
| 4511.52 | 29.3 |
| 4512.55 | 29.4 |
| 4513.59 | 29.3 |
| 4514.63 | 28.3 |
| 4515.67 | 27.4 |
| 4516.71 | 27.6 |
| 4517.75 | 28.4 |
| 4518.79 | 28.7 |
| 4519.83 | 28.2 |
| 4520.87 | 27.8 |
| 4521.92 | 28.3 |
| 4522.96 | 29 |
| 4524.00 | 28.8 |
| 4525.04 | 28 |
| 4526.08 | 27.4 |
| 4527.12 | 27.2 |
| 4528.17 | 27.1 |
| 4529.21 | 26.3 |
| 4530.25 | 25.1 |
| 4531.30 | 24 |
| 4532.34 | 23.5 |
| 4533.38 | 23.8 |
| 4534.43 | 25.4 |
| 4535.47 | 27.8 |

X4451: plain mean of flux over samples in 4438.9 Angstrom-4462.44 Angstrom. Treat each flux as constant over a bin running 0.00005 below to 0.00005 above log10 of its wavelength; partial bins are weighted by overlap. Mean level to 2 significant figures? 26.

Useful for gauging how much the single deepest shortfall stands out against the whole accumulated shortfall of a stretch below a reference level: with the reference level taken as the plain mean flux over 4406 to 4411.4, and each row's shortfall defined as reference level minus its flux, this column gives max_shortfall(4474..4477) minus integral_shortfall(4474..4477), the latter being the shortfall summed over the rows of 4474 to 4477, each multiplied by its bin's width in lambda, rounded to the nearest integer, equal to 7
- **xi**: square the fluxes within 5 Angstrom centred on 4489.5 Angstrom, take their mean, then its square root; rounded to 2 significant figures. 29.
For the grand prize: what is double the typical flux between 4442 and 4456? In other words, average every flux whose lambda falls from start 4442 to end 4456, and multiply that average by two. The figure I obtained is 53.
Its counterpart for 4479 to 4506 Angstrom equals 58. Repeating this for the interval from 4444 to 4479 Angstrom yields 54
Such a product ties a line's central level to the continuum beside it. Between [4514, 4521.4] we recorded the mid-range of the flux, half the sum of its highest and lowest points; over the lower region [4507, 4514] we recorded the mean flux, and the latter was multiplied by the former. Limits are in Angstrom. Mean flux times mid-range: 846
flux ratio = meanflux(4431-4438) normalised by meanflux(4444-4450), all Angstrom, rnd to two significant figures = 0.94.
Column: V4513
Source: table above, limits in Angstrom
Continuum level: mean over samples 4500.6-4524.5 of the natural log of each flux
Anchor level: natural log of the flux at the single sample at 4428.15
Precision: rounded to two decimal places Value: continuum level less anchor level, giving 0.19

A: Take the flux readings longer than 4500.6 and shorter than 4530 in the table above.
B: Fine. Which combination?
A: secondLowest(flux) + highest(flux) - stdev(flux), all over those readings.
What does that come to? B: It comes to 58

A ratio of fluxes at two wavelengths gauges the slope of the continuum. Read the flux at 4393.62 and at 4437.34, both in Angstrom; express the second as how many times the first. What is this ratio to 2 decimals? 1.21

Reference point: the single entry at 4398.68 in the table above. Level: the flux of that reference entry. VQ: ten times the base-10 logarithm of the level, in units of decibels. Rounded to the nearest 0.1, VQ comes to 14.0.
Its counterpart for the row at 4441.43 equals 14.0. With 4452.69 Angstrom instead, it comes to 14.2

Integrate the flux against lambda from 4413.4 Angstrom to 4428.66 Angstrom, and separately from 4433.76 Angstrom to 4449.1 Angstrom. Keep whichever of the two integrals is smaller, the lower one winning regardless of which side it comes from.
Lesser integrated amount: 403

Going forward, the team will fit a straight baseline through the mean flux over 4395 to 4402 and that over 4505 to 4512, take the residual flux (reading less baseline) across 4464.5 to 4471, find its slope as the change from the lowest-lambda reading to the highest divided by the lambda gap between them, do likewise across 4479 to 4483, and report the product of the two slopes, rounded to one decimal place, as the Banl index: -0.6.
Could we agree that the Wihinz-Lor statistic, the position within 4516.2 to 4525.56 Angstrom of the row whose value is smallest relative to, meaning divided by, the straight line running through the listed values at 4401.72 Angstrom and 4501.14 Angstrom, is 4516.71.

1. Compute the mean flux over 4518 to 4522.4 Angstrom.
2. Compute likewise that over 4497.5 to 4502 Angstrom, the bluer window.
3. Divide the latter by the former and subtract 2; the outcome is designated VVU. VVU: -0.94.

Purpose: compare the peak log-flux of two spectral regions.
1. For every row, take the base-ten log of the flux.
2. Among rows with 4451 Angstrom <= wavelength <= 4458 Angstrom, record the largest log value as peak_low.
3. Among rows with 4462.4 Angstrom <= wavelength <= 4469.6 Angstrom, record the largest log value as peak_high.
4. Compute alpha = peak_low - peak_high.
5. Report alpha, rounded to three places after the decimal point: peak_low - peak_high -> -0.033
